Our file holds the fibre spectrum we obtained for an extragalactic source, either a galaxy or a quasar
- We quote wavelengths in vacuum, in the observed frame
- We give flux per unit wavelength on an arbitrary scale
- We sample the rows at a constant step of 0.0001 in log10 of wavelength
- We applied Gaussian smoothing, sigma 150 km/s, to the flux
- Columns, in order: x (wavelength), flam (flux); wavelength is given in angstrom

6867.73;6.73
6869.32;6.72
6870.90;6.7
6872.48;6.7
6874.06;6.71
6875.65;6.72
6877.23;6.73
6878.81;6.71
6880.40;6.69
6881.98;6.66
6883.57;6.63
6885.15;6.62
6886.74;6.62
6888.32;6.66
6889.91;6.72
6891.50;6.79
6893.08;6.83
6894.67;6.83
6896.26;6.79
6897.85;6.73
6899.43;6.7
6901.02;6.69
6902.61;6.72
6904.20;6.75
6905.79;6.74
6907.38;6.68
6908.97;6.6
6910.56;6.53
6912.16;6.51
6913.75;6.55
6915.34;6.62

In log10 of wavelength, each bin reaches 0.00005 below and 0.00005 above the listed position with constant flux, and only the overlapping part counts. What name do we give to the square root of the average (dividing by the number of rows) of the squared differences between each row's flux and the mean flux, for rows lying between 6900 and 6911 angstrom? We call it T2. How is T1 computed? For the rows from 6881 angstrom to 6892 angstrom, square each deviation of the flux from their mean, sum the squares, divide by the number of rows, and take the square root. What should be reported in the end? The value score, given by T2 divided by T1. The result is 1.3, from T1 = 0.06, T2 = 0.07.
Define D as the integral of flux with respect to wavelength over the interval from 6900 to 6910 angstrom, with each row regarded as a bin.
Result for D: 66.9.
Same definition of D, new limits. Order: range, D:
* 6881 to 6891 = 66.6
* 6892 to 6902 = 67.7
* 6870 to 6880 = 67.1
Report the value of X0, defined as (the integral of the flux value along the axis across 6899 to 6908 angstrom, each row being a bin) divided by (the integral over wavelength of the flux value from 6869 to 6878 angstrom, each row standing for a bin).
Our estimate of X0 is 1.00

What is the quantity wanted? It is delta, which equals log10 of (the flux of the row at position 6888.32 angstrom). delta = 0.823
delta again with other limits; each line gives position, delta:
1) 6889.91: 0.827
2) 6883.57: 0.822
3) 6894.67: 0.834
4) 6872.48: 0.826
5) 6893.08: 0.834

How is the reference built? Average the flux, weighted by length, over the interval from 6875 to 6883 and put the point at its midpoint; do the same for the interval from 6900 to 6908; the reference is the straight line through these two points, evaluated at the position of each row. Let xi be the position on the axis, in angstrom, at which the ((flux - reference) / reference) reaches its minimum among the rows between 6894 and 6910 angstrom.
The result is 6908.97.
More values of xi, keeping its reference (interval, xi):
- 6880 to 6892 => 6886.74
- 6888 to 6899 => 6888.32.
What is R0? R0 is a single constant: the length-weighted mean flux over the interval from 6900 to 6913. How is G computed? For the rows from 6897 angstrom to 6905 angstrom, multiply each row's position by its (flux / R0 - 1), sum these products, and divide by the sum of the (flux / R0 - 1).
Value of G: 6901.3 angstrom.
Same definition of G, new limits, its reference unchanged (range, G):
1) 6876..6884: 6878.1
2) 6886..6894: 6892.2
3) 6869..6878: 6873.5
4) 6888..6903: 6895.1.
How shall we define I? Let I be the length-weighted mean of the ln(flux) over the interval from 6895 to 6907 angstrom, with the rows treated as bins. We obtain 1.907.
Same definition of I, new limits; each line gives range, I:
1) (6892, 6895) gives 1.924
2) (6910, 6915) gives 1.876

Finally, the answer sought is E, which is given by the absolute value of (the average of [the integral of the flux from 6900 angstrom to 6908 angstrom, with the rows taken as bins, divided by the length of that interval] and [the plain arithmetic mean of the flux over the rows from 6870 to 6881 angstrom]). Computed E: 6.712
